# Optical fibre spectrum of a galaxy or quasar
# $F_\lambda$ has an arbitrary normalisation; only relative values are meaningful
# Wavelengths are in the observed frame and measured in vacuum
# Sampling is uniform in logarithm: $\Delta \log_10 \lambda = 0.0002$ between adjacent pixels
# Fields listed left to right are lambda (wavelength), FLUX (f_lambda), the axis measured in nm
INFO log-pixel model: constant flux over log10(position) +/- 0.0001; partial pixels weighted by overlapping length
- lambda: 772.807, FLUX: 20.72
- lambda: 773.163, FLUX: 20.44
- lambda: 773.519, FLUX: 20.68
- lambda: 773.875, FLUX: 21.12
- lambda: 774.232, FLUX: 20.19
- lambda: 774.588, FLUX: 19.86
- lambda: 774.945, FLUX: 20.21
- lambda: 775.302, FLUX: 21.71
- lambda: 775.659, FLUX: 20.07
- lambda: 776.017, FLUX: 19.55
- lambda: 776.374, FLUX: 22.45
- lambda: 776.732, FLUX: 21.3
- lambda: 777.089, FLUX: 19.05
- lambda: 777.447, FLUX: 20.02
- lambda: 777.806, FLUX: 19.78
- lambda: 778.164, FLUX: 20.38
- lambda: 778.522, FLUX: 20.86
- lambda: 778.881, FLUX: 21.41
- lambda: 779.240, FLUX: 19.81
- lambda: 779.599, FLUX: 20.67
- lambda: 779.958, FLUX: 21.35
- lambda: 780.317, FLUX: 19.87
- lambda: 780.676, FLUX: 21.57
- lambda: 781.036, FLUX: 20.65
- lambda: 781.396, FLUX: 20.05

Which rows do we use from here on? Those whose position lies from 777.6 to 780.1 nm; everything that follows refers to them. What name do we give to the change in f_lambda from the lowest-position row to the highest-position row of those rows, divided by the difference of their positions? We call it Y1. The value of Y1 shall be 0.7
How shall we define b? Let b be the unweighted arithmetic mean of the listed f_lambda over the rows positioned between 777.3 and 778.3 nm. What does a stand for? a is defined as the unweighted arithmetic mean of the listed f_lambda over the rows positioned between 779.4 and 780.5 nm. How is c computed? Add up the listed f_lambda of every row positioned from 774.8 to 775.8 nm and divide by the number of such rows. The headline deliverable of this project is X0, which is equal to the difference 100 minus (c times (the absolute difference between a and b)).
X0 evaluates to 88.2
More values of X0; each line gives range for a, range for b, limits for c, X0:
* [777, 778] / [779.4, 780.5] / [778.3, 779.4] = 79.0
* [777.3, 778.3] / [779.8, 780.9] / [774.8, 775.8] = 82.0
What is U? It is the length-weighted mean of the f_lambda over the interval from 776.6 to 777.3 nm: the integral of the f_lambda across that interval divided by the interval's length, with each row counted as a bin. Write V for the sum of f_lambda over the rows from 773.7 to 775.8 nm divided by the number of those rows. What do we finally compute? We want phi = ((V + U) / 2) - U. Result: 0.21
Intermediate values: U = 20.1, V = 20.5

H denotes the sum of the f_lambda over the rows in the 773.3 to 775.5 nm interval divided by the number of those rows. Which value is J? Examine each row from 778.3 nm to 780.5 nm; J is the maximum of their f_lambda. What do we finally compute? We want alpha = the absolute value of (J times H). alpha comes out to 442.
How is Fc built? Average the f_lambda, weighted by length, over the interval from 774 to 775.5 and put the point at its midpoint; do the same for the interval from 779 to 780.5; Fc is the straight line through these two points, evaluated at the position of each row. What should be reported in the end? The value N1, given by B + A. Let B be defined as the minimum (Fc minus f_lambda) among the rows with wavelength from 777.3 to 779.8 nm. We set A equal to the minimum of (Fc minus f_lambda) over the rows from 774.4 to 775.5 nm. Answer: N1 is -2.1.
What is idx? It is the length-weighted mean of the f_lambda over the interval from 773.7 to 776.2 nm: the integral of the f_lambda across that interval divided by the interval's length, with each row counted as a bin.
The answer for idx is 20.4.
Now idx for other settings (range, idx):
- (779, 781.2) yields 20.7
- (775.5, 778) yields 20.3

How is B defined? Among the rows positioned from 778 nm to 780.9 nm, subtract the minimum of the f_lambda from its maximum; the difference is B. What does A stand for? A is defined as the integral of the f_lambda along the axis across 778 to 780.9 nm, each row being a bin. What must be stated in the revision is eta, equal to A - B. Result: 58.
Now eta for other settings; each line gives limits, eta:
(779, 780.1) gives 21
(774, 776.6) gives 51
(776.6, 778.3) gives 32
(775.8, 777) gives 22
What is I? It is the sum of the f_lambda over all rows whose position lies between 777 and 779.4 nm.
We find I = 141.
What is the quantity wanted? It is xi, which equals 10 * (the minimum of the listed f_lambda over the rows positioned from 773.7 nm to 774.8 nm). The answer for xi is 199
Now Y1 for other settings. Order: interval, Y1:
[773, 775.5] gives 0.6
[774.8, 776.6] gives 1.6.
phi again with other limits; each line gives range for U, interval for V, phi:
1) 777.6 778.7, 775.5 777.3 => 0.08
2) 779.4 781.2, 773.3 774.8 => -0.18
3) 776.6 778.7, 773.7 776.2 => 0.09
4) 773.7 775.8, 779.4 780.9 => 0.17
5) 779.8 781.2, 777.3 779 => -0.18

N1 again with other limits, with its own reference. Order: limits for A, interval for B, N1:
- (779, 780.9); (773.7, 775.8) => -2.3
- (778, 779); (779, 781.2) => -2.0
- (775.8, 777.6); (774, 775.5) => -3.2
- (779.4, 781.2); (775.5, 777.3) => -3.1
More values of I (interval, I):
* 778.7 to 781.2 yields 145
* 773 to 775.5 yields 144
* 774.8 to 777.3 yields 144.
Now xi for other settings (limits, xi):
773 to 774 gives 204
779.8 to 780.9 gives 199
